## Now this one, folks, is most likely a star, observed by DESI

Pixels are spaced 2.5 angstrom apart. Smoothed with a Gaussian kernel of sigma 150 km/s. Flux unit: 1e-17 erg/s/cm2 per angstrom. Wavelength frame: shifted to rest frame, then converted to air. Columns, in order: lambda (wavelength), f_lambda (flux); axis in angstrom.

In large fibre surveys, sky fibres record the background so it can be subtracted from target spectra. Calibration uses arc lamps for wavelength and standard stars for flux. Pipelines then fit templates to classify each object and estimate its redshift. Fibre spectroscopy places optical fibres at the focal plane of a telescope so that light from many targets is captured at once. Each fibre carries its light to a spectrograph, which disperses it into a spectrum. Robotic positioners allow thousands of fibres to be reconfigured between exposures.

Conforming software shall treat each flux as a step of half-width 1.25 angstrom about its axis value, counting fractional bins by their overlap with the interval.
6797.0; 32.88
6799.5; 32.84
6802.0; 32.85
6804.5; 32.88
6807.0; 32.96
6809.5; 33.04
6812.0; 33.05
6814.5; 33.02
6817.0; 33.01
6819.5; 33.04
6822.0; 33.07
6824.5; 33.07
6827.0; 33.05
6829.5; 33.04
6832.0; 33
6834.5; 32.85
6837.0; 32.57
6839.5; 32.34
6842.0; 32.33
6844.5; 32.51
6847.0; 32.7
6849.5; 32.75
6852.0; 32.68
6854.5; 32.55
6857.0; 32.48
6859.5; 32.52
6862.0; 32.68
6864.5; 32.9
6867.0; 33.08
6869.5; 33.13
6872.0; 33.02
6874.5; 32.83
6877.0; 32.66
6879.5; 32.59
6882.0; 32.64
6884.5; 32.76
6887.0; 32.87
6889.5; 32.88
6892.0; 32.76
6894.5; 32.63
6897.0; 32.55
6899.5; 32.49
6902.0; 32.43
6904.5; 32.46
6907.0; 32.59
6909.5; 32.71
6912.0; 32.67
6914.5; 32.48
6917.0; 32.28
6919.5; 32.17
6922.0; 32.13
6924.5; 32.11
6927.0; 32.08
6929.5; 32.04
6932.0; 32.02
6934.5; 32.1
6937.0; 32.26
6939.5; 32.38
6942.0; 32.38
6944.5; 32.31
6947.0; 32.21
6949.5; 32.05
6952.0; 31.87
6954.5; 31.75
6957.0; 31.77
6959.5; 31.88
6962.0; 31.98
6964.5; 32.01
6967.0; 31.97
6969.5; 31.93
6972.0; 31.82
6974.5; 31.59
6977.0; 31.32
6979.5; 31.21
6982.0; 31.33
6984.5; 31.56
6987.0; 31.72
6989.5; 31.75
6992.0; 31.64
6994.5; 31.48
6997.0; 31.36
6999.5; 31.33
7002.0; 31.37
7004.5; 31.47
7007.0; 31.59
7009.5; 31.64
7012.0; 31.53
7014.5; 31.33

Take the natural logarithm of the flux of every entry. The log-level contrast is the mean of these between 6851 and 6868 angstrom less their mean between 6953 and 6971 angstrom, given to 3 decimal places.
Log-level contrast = 0.025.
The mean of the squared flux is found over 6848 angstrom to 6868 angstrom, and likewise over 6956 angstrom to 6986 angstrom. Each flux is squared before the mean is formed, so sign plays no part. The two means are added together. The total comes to 2074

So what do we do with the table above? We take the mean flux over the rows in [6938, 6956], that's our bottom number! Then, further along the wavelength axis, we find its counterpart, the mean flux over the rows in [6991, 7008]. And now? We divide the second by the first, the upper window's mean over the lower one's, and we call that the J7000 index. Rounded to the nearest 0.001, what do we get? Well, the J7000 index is 0.979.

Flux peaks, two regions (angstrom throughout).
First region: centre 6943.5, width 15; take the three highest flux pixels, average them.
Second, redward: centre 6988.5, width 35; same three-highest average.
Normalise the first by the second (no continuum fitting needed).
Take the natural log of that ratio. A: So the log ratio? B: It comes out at 0.019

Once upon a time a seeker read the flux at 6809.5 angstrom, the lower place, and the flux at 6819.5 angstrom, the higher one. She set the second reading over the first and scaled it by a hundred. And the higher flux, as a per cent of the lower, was 100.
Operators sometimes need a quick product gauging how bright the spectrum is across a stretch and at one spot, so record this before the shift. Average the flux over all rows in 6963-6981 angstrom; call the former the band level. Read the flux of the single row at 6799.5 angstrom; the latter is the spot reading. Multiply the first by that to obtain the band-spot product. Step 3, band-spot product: 1041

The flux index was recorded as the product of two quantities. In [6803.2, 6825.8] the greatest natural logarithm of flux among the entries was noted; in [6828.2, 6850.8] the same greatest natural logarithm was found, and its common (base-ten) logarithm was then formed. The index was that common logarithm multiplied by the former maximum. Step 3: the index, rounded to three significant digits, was 1.90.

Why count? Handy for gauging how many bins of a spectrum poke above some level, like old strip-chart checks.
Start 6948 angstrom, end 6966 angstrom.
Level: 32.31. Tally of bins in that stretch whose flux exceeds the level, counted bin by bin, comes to 0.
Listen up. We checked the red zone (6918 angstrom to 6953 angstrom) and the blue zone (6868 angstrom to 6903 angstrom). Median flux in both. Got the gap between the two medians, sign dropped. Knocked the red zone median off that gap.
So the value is -31.53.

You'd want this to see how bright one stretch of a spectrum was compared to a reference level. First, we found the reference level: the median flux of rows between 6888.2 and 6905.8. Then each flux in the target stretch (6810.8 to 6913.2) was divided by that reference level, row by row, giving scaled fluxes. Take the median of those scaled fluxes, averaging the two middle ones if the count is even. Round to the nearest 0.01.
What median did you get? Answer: 1.00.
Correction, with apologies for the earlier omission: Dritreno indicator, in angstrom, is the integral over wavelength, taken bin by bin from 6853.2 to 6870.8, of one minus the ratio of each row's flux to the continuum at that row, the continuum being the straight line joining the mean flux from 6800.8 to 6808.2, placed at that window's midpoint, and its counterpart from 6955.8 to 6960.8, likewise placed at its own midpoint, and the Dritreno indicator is -0.14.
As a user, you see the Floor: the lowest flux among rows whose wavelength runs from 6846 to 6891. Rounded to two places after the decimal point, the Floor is 32.48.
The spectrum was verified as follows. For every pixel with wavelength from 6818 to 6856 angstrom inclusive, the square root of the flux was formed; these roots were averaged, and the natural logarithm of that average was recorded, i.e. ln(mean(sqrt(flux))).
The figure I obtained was 1.74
